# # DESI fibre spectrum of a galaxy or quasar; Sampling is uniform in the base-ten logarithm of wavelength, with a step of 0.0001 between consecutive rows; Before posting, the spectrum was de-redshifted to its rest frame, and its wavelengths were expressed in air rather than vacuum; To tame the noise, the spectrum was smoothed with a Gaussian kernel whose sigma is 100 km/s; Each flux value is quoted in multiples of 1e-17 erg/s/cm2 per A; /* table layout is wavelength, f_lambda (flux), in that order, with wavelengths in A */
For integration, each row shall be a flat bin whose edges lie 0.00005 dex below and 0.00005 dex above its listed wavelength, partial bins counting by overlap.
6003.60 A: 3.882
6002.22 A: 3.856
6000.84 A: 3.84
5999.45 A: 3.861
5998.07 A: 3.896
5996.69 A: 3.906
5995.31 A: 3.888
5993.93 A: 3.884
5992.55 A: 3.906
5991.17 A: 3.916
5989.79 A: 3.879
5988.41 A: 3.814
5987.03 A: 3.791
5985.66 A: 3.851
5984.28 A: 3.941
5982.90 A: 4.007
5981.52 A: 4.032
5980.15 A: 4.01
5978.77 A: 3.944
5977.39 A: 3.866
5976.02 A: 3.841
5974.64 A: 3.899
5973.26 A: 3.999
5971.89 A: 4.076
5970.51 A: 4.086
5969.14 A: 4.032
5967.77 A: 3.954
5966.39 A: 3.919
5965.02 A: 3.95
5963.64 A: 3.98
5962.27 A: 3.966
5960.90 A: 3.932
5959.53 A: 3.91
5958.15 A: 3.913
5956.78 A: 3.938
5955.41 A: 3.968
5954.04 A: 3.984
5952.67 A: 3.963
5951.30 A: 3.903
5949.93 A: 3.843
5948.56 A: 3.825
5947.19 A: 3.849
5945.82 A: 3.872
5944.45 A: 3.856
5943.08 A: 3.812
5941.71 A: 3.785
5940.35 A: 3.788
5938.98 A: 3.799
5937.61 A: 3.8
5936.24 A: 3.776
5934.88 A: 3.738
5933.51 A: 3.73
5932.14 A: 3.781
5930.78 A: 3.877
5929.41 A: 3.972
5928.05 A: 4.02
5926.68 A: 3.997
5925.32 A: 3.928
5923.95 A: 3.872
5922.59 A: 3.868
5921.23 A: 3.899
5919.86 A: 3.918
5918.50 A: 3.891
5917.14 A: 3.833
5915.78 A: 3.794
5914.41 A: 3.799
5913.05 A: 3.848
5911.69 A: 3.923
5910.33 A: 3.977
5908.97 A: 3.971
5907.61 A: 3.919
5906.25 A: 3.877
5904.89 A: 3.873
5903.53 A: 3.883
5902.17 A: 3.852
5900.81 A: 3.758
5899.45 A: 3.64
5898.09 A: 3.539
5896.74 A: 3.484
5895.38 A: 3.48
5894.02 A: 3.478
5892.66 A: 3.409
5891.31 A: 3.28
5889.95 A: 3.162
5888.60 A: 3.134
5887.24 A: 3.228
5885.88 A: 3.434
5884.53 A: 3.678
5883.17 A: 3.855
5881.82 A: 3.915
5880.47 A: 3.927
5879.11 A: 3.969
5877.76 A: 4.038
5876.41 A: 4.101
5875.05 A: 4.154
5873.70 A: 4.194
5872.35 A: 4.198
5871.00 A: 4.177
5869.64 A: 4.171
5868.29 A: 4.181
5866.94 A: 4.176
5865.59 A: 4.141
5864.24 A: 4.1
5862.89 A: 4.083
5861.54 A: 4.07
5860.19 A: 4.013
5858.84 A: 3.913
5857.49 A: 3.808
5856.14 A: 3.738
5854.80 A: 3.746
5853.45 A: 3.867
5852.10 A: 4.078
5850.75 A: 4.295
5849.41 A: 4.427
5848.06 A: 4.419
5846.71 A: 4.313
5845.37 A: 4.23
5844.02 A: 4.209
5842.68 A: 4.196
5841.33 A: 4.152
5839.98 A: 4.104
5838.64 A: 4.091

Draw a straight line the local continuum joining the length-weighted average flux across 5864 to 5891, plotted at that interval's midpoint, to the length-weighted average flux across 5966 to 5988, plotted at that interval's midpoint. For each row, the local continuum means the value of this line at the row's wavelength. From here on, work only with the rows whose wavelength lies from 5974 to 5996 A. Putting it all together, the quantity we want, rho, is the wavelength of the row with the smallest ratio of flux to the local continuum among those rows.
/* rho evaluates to 5987.03 A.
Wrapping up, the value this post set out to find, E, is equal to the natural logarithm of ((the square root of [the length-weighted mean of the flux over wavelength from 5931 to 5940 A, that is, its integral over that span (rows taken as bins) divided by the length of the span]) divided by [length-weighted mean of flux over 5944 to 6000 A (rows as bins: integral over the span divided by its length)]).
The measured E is -0.70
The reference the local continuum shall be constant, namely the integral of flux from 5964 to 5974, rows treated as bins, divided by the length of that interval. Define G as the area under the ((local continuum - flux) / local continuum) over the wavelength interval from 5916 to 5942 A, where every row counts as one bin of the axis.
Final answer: 0.9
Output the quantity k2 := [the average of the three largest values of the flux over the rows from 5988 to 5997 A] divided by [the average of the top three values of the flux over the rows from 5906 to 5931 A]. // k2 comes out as 0.978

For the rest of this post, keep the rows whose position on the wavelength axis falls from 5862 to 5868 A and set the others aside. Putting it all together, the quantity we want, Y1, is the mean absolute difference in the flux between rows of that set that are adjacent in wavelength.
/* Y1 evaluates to 0.031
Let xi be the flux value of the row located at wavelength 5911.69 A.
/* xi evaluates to 3.923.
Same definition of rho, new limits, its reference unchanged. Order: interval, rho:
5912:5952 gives 5933.51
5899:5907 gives 5899.45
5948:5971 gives 5948.56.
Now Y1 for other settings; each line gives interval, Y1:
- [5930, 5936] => 0.052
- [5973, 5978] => 0.061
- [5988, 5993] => 0.037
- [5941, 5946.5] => 0.029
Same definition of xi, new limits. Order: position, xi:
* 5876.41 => 4.101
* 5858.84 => 3.913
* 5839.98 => 4.104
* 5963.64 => 3.98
